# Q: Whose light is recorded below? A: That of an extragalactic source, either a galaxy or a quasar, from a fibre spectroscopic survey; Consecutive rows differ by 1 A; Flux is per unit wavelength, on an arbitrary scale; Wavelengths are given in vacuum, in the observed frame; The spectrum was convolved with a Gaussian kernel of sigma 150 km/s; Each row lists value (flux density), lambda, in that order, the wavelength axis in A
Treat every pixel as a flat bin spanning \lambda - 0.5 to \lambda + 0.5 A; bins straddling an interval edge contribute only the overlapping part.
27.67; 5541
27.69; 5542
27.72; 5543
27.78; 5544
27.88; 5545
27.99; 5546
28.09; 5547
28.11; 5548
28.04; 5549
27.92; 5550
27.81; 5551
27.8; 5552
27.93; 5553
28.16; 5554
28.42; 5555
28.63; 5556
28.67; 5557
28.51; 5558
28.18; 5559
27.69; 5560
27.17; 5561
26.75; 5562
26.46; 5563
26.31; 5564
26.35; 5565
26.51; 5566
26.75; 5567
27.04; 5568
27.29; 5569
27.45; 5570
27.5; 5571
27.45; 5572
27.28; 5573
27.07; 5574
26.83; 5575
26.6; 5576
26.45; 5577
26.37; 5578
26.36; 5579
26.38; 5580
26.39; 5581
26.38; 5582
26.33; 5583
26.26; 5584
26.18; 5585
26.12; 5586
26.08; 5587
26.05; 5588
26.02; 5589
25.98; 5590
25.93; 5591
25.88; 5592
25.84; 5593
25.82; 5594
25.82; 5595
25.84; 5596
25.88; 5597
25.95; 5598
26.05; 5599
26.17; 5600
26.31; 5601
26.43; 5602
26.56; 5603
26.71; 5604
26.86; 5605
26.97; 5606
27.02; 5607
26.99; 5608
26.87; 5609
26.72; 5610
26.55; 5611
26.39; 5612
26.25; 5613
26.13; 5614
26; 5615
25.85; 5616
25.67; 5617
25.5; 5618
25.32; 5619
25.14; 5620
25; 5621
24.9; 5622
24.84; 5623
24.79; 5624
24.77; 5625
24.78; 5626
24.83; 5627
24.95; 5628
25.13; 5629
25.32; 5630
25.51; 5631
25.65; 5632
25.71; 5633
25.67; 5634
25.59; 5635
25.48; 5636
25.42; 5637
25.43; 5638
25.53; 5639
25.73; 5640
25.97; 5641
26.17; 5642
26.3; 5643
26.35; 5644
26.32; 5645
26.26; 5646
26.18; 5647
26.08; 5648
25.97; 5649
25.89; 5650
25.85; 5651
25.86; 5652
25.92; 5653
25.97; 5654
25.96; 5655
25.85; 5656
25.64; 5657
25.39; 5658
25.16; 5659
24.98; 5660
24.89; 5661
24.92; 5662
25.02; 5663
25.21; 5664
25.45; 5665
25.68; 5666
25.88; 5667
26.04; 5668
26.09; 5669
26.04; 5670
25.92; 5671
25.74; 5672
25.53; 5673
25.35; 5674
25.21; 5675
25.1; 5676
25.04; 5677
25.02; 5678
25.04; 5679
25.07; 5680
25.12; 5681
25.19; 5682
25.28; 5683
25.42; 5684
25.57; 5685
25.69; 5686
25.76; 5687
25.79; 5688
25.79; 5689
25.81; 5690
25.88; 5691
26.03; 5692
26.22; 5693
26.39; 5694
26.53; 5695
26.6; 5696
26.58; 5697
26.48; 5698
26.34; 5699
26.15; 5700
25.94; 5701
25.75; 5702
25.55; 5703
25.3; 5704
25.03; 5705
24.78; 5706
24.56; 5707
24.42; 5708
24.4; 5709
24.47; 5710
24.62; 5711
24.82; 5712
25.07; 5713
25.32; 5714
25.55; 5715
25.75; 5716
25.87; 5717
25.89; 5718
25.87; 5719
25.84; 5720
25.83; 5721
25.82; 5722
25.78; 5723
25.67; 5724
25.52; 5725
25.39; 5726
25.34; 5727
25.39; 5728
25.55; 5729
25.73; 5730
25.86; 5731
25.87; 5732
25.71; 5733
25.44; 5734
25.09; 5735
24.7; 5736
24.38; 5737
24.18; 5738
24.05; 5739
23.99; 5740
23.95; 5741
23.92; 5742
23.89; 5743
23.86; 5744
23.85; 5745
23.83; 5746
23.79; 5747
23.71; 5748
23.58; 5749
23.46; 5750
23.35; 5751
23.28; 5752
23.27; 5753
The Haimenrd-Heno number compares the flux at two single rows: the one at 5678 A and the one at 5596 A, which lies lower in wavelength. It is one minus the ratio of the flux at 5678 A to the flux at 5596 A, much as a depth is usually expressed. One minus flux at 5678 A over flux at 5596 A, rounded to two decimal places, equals 0.03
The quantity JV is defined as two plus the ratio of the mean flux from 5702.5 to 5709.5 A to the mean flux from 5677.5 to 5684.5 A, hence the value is 2.99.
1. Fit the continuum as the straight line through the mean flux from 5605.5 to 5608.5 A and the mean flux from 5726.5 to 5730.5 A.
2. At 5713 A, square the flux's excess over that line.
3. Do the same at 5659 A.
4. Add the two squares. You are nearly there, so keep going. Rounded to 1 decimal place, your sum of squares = 1.8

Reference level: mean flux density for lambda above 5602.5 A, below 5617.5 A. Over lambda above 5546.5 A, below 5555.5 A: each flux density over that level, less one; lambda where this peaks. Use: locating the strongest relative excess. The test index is 5555 A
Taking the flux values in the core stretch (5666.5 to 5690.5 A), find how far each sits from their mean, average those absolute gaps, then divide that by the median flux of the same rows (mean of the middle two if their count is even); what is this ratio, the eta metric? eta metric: 0.013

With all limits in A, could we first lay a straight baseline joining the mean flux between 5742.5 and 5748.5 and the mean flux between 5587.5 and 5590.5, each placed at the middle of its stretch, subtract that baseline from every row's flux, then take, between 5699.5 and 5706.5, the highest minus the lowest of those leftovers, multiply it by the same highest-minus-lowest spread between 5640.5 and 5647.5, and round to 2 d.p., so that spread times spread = 0.54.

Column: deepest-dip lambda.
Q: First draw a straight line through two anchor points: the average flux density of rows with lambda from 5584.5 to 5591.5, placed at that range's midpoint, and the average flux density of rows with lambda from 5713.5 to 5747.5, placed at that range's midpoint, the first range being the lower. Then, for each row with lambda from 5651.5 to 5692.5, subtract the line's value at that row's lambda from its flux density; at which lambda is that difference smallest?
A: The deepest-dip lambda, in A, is 5661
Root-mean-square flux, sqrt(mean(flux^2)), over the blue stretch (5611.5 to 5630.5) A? 25.4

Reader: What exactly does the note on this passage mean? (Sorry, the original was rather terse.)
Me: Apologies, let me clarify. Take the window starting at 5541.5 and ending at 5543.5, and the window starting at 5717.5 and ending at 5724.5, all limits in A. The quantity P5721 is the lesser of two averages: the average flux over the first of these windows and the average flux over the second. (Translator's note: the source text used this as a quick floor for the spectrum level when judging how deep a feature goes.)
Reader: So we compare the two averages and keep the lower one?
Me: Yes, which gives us 25.8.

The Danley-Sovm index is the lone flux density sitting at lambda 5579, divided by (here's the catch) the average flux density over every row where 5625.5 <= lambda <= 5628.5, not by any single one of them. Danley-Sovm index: 1.06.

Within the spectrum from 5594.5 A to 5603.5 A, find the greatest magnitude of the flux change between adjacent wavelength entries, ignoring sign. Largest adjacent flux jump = 0.14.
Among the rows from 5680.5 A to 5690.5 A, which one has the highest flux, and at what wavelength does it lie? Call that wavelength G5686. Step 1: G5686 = 5690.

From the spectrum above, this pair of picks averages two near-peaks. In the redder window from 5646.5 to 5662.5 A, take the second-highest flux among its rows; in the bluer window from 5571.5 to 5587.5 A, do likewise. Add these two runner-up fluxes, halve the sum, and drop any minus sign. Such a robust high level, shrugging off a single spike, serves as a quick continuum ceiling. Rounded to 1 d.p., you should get 26.7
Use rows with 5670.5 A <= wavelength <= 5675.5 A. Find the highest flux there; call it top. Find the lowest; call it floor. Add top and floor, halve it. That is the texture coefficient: 25.6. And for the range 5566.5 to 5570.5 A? 27.1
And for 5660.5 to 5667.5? 25.4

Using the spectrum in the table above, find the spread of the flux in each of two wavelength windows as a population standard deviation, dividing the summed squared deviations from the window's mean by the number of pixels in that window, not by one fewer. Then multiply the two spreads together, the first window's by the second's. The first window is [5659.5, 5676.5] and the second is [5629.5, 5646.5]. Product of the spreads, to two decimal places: 0.14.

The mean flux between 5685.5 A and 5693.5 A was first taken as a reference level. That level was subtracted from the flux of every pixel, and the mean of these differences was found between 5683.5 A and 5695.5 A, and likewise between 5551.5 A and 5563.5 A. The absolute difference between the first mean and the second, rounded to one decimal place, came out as 2.0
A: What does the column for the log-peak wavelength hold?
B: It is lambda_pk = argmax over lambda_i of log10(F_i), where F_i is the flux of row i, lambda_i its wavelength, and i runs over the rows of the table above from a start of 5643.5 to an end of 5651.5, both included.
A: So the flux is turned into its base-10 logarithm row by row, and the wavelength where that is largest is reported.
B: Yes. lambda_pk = 5644 A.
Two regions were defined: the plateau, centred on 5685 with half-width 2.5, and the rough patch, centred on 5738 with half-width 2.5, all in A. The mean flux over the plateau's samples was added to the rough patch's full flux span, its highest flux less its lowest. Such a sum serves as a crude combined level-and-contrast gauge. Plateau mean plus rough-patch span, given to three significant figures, 26.3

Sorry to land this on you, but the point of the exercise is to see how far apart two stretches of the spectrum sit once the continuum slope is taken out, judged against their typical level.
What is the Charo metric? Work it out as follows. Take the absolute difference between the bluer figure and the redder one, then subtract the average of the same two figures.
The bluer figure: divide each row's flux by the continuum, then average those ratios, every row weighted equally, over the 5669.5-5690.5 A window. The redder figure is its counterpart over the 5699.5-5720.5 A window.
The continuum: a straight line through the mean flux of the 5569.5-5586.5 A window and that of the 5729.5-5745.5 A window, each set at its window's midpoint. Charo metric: -1.00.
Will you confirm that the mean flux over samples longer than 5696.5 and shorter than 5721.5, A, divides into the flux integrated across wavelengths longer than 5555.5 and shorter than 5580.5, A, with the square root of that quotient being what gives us 5.16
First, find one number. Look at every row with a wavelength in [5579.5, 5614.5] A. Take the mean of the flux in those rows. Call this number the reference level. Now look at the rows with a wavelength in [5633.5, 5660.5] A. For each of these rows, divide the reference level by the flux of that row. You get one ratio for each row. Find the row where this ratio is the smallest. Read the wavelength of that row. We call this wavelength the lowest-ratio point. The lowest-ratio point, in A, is 5644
